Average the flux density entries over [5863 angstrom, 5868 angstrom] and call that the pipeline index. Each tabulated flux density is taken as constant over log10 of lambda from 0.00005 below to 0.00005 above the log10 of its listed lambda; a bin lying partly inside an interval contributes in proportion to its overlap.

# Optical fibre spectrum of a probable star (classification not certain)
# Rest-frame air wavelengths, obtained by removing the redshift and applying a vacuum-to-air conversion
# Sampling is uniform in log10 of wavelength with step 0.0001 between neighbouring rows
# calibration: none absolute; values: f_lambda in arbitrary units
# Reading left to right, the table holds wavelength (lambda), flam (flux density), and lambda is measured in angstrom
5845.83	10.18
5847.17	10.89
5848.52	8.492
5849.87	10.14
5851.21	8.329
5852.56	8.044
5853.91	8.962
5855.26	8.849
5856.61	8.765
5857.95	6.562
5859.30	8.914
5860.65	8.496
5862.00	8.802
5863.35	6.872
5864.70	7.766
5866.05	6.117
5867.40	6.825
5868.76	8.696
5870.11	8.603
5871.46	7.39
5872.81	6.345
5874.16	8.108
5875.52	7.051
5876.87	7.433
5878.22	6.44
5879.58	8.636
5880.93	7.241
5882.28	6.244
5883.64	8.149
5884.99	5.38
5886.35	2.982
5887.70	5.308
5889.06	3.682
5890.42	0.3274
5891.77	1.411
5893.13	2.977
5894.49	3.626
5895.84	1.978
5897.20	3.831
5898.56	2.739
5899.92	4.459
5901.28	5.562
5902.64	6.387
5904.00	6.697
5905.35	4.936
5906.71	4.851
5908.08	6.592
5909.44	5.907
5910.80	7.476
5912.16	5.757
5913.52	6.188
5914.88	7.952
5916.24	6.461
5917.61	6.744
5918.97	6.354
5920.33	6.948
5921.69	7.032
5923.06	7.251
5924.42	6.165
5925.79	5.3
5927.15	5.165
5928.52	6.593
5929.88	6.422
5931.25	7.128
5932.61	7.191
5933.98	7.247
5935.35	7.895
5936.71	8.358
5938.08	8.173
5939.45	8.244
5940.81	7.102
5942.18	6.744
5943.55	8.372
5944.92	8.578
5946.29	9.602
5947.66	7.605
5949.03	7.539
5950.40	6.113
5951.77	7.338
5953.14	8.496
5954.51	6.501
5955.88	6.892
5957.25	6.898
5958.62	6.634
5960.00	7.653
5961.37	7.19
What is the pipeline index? 6.9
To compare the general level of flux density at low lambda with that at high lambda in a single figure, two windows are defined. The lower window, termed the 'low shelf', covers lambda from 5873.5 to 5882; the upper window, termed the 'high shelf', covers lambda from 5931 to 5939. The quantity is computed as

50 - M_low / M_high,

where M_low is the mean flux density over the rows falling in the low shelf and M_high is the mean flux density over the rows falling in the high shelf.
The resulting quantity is 49.0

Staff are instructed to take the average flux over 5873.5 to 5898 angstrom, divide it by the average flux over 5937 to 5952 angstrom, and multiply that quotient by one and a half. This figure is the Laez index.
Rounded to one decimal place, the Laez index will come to 1.0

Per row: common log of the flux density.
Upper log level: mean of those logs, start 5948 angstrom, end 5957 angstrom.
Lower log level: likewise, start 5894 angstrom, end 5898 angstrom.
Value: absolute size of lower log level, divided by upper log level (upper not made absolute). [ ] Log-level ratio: 0.56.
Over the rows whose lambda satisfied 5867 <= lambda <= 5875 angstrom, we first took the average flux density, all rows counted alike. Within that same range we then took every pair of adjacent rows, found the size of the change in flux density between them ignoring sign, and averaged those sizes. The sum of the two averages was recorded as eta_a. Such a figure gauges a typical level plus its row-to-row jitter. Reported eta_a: 8.9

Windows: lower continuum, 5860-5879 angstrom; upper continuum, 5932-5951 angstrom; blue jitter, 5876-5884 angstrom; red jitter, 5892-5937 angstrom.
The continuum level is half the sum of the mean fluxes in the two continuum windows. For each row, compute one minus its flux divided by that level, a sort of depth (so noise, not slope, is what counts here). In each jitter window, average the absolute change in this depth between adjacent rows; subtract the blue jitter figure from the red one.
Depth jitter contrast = -0.08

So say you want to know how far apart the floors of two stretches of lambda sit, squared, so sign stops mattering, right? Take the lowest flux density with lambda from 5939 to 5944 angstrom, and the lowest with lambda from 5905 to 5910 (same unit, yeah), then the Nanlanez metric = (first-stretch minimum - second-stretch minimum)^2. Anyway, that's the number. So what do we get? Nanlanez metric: 3.6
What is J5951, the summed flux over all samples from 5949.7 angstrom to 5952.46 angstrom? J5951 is 13.5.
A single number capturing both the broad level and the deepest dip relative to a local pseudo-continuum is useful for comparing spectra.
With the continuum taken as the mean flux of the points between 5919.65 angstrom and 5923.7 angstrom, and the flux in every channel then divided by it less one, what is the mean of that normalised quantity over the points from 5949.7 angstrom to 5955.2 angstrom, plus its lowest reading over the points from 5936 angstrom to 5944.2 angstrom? 0.0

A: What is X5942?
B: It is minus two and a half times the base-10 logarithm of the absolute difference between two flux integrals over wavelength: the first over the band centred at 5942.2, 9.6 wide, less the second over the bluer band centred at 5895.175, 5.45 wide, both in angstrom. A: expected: -4.46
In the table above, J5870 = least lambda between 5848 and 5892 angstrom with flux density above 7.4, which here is 5848.52 angstrom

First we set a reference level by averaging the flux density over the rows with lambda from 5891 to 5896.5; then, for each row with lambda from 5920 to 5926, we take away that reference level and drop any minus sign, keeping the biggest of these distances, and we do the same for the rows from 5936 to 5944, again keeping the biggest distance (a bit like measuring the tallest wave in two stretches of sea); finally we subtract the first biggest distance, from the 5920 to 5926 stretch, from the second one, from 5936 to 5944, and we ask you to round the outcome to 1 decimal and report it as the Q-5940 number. 1.1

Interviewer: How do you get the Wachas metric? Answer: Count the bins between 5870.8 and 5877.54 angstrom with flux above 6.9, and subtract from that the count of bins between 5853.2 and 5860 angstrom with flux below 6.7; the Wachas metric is 3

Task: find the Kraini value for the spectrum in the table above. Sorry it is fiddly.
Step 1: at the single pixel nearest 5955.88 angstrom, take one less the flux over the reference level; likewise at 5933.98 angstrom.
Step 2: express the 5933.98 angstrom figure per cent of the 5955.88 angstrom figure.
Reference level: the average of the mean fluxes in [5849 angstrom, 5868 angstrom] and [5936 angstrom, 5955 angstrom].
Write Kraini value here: 66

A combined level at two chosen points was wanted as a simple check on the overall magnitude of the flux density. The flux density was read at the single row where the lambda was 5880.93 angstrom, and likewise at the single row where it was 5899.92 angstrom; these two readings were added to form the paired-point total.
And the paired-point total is 12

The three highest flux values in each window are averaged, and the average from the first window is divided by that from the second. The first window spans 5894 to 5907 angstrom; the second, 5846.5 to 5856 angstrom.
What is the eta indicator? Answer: 0.62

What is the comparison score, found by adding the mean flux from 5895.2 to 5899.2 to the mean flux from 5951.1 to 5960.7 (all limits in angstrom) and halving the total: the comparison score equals 5.0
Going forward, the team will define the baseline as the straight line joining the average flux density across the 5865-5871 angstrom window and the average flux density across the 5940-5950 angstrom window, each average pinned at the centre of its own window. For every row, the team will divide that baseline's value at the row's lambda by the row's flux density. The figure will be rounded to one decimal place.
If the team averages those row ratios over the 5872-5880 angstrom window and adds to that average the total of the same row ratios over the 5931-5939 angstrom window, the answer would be 7.2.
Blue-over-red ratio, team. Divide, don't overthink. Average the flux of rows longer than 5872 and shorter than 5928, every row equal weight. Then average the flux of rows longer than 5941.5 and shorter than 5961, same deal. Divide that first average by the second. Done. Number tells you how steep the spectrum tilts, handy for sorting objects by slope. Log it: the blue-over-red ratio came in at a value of 0.75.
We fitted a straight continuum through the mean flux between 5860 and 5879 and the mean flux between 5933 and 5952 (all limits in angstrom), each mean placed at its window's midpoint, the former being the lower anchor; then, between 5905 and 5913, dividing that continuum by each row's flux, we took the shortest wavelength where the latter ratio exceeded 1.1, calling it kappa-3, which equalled 5905.35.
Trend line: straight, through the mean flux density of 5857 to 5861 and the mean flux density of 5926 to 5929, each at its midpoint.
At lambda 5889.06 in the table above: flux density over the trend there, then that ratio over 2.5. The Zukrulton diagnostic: 0.21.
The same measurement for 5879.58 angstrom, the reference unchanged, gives 0.47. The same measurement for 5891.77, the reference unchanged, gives 0.08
